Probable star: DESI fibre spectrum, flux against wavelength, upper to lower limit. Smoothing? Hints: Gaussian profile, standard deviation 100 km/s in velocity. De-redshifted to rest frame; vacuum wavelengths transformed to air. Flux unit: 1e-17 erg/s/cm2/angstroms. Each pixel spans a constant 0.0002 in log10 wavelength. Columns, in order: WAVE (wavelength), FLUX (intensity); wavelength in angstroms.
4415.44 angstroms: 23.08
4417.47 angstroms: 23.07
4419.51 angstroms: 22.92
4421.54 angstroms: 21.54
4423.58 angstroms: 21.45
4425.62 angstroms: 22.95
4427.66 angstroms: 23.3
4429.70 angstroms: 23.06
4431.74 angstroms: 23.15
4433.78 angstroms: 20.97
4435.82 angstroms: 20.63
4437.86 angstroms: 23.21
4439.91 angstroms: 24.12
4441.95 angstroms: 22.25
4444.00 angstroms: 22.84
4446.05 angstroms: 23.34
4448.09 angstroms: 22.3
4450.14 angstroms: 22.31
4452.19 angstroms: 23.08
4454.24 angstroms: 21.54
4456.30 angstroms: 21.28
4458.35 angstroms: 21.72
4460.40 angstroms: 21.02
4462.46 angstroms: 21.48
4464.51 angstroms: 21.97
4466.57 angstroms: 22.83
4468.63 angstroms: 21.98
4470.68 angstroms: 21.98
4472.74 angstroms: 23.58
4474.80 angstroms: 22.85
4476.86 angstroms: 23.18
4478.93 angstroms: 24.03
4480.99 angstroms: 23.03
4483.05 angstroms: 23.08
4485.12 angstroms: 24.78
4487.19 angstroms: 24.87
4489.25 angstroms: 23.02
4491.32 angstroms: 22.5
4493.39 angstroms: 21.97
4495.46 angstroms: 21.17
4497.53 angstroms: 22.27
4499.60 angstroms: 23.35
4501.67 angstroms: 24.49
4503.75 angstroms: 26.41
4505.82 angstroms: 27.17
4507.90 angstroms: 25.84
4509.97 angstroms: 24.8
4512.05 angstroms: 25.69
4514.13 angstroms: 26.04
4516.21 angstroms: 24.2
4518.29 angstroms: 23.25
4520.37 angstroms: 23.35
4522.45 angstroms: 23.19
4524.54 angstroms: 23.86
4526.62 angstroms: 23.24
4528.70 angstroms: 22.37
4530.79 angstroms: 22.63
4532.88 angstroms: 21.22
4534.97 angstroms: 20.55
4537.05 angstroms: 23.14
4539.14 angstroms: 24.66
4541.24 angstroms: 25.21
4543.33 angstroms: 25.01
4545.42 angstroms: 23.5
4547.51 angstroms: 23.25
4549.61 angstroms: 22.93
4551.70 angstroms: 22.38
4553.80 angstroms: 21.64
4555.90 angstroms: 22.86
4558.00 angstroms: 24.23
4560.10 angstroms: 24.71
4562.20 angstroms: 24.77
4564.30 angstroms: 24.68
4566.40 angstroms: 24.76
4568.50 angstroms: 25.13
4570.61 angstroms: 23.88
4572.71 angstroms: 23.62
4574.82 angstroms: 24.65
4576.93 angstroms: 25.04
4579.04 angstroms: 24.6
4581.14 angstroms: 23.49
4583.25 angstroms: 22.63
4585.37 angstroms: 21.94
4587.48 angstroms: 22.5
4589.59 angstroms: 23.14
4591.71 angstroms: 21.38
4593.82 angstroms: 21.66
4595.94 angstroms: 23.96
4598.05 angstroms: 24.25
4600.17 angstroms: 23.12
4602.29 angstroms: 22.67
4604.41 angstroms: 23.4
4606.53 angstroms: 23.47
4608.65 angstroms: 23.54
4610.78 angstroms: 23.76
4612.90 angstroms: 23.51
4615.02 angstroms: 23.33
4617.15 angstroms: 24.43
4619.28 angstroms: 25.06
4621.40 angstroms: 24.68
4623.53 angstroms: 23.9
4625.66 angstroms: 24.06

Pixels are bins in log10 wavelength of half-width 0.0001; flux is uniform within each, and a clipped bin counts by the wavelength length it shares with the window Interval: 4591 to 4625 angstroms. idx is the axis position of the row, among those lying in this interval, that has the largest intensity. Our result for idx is 4619.28 angstroms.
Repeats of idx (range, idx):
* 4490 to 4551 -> 4505.82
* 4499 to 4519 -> 4505.82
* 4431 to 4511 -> 4505.82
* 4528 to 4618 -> 4541.24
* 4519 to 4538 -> 4524.54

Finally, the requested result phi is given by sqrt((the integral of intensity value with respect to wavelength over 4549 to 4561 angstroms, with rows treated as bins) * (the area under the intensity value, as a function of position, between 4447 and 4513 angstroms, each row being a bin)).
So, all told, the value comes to 651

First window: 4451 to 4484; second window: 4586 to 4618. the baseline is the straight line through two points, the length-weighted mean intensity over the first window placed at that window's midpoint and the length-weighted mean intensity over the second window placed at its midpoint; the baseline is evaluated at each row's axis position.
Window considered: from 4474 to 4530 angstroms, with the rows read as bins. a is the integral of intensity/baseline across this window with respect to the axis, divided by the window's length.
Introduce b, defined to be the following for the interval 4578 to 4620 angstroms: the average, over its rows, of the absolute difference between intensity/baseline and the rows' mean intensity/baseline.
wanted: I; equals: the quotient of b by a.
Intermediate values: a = 1.05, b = 0.030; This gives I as 0.029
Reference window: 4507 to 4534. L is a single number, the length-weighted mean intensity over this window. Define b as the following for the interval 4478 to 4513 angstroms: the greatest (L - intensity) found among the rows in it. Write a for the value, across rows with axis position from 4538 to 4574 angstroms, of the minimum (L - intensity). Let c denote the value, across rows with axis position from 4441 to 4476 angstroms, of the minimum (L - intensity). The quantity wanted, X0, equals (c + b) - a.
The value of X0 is 4.26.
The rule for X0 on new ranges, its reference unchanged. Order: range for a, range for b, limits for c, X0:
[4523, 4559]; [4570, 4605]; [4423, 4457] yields 3.51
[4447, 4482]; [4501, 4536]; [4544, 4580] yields 2.15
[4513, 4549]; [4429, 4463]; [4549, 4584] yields 4.08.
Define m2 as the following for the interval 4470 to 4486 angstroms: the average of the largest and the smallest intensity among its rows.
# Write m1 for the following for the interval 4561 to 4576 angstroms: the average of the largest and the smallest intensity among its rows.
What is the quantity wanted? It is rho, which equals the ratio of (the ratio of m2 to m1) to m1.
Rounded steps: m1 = 24.4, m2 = 23.4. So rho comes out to 0.0394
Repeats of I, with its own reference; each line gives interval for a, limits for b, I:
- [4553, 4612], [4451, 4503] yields 0.038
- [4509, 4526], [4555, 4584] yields 0.027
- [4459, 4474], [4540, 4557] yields 0.042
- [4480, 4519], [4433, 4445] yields 0.044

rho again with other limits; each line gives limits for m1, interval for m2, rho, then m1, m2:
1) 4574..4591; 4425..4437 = 0.0398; 23.5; 22.0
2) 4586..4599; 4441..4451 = 0.0438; 22.8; 22.8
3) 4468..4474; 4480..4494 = 0.0451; 22.8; 23.4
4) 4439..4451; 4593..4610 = 0.0427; 23.2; 23.0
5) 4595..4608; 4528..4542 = 0.0416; 23.5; 22.9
